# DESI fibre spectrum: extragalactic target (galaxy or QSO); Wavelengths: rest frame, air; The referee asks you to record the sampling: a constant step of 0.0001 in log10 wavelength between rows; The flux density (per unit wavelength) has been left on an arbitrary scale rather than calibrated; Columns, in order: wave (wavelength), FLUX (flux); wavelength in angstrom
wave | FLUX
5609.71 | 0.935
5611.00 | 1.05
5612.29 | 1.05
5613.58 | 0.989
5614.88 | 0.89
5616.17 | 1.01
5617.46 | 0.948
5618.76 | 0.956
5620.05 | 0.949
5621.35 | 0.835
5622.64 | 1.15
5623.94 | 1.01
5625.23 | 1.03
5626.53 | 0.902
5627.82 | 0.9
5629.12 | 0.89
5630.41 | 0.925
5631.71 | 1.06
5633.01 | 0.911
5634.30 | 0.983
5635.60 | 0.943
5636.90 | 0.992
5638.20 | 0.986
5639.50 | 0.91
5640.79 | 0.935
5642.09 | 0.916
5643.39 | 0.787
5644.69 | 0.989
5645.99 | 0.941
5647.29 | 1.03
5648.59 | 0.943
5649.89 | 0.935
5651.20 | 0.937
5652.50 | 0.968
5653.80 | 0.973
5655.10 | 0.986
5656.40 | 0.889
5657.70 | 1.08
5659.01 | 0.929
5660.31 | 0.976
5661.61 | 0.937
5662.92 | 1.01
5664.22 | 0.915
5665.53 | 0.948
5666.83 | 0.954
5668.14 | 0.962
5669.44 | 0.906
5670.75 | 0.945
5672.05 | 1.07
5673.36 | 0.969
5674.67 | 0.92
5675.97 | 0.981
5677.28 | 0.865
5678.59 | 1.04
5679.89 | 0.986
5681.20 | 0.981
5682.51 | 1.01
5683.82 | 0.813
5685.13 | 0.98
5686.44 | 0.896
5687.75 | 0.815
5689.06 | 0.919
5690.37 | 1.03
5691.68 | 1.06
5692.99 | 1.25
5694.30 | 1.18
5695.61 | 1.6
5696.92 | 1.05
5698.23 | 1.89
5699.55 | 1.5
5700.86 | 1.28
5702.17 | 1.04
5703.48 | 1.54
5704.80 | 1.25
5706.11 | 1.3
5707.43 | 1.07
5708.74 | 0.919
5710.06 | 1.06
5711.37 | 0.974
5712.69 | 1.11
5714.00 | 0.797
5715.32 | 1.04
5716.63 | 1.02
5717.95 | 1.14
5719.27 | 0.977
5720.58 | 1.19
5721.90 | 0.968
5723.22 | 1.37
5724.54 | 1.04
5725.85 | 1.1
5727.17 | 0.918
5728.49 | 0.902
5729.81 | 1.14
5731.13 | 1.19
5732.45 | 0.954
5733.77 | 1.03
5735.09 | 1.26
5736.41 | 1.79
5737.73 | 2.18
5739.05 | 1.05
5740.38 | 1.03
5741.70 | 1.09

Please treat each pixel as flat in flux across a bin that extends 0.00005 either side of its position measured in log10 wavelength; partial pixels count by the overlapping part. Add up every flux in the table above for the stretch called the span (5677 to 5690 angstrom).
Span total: 9.3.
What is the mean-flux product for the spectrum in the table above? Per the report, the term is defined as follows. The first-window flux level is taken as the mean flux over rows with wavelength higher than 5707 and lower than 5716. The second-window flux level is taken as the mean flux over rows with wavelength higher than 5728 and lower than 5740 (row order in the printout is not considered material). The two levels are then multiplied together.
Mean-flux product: 1.27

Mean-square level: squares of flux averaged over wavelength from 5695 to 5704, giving 2.08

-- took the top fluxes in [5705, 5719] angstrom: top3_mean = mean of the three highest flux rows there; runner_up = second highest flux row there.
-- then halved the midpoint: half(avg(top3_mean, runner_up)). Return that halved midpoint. 0.581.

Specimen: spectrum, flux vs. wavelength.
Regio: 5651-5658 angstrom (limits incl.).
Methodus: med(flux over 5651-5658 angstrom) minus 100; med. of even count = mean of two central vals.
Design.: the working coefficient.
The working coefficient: -99.0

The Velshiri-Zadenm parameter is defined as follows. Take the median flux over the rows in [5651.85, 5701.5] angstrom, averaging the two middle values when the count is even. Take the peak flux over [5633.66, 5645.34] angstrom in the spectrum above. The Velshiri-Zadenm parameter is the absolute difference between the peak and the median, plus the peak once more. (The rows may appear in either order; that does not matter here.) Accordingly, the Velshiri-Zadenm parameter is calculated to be 1.01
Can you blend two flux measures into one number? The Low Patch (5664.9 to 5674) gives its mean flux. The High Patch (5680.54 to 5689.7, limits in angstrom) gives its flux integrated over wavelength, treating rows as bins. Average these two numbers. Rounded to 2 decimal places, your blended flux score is 4.68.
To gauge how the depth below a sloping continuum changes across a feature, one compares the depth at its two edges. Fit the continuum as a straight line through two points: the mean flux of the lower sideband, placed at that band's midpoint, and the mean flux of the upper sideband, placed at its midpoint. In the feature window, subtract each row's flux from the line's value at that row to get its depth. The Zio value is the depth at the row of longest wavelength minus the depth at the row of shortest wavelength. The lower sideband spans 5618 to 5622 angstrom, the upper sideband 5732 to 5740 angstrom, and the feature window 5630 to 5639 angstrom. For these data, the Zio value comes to 0.0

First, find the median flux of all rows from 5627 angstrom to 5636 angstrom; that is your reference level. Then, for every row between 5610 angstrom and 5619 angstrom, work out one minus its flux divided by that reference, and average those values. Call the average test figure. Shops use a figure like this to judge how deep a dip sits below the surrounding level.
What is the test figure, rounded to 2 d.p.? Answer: -0.06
